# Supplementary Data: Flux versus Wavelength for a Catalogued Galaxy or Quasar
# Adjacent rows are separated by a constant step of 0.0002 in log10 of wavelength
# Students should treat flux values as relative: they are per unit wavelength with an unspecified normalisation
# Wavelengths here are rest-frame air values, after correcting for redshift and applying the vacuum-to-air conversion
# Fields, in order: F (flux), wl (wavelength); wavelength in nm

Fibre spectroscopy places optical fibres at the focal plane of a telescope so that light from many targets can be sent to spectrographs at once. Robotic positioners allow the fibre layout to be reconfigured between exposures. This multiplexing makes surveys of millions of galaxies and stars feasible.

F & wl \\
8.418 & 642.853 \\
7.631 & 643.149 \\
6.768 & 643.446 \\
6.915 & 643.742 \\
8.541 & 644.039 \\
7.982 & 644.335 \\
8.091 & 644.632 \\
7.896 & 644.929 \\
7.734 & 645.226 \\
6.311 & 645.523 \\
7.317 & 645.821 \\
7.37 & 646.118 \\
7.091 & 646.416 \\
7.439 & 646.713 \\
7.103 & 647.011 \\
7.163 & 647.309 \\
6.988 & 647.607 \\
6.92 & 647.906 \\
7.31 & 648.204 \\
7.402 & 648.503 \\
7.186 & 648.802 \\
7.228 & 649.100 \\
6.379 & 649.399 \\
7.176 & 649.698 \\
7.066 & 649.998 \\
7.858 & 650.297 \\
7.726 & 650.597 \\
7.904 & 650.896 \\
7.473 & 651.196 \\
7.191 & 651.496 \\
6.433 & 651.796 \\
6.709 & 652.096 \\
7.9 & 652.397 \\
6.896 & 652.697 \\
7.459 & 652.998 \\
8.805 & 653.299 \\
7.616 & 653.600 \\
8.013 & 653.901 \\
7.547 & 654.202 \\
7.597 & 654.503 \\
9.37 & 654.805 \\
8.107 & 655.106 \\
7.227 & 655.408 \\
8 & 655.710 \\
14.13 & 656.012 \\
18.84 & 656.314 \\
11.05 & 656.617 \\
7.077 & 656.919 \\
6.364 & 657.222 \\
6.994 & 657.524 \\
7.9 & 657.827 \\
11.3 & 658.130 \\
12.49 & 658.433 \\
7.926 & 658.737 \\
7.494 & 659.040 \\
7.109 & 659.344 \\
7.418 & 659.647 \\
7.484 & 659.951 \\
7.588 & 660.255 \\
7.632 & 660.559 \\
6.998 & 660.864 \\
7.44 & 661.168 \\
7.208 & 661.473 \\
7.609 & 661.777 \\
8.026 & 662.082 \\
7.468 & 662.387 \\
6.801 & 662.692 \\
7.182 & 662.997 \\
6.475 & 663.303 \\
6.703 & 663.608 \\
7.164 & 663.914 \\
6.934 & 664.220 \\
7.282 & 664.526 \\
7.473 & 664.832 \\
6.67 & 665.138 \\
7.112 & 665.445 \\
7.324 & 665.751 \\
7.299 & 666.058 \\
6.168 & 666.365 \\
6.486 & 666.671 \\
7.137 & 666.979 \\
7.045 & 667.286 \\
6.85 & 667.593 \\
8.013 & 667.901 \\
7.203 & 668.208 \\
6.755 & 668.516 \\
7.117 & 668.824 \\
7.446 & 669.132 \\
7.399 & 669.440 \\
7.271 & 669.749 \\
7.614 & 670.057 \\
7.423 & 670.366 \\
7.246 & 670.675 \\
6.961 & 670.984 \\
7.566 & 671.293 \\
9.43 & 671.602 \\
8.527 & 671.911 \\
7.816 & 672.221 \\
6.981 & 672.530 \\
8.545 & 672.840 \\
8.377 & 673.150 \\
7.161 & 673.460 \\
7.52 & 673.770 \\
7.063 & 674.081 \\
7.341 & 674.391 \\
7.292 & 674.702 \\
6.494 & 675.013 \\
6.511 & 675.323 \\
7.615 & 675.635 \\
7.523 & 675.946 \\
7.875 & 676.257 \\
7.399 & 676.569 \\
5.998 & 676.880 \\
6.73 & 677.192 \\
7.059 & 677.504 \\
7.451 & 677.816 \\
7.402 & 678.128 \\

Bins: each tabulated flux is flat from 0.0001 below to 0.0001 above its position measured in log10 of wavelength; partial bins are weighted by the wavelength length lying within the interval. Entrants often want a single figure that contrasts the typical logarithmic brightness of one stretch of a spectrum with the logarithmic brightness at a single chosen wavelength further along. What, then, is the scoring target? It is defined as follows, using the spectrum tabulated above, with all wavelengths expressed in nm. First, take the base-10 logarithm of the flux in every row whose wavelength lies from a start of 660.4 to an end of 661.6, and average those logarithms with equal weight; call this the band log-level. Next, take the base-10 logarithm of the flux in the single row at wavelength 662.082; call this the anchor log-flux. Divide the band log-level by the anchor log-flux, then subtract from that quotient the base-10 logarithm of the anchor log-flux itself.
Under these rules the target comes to 1.00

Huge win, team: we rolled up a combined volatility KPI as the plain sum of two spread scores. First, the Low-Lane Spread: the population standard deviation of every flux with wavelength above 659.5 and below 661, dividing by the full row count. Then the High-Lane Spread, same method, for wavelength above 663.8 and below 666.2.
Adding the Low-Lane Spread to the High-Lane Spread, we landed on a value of 0.5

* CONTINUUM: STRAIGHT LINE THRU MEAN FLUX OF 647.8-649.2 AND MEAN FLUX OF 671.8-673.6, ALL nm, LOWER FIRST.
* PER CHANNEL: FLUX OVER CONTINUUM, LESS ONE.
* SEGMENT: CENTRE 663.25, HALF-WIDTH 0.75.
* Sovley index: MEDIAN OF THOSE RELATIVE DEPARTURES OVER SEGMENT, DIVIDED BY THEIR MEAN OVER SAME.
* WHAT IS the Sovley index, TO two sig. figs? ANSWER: 1.1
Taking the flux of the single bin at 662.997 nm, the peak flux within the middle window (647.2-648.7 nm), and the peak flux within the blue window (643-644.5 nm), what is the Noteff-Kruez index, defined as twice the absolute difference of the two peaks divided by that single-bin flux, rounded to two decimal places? 0.32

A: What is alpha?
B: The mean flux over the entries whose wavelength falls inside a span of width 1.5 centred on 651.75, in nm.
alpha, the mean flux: 7.1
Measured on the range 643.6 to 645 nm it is 7.9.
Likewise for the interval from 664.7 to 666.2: 7.2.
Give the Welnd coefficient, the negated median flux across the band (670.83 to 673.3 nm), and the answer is -8.1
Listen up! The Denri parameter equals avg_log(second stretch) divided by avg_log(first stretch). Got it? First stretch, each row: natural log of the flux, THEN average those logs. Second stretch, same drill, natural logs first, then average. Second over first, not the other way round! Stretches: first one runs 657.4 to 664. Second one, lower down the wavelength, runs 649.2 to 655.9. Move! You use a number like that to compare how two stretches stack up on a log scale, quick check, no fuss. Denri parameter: 0.99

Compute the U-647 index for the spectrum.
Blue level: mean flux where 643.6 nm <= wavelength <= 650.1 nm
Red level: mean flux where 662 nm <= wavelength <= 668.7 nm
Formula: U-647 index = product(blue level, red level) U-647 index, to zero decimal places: 52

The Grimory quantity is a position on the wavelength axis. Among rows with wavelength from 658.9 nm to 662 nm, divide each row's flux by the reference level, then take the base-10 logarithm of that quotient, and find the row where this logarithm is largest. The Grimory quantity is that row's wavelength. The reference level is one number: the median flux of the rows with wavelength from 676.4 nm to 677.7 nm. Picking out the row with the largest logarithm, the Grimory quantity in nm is 660.559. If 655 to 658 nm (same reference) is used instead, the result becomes 656.314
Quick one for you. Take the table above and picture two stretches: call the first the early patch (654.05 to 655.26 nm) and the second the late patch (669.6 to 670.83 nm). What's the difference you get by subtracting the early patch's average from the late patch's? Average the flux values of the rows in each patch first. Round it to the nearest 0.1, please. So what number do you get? -0.8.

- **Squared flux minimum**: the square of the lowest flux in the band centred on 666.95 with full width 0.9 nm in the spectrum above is 42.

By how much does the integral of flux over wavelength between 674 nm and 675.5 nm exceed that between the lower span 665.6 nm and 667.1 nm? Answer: 0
